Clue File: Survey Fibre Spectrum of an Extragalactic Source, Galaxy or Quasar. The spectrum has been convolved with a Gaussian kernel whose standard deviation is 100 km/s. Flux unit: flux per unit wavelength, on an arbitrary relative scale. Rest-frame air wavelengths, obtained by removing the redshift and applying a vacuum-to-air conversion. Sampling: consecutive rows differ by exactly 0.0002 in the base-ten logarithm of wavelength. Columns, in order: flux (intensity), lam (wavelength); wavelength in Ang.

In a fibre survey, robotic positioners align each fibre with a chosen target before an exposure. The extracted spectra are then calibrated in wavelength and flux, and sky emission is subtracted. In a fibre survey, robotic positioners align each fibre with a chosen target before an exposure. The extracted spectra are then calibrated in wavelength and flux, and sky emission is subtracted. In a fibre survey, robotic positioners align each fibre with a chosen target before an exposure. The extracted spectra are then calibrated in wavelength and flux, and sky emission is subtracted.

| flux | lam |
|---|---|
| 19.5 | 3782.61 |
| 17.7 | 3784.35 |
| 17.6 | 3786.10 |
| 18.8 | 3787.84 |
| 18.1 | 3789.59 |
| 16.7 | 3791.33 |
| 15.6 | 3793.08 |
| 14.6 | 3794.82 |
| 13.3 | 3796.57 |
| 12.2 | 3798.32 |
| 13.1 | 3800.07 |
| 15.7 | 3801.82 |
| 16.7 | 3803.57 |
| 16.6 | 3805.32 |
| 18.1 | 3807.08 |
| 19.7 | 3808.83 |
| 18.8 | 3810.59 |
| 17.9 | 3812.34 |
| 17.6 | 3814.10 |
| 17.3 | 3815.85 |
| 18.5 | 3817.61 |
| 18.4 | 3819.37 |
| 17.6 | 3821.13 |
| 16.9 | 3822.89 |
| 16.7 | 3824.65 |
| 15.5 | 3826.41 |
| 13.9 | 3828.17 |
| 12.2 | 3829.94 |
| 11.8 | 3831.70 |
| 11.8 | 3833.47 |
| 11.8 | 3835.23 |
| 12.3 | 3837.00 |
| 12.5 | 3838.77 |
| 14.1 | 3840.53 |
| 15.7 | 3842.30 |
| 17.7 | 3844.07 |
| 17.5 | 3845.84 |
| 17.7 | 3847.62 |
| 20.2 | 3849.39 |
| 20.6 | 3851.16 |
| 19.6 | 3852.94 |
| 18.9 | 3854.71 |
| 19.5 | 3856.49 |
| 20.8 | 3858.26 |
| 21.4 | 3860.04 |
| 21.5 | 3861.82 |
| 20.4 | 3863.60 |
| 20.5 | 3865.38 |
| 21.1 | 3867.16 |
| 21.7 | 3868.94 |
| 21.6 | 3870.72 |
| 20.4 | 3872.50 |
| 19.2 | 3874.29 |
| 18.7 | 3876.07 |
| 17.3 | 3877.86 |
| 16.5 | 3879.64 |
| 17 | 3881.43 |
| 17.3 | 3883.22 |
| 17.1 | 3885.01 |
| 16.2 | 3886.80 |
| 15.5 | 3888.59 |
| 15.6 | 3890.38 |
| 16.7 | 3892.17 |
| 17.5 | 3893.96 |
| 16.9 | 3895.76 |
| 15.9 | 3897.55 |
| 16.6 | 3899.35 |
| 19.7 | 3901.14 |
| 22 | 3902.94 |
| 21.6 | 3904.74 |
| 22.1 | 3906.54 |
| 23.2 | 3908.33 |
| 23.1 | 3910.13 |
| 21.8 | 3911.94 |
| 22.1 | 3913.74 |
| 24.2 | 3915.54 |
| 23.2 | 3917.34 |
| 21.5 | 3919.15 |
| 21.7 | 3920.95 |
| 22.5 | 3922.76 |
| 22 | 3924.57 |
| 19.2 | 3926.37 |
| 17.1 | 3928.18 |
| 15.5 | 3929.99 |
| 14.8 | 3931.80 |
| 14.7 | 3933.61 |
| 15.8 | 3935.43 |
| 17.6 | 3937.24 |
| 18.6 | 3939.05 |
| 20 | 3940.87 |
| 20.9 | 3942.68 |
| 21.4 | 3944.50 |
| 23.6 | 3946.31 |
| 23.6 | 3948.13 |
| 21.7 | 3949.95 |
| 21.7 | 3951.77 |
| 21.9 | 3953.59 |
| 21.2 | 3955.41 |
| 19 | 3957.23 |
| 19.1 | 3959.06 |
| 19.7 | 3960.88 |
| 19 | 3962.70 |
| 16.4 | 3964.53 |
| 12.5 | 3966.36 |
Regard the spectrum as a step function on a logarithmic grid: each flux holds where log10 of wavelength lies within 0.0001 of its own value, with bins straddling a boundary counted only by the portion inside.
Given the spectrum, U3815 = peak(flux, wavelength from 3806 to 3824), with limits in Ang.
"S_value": 19.7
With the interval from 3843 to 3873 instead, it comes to 21.7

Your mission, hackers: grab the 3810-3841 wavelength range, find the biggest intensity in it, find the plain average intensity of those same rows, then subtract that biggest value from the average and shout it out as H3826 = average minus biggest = -3.5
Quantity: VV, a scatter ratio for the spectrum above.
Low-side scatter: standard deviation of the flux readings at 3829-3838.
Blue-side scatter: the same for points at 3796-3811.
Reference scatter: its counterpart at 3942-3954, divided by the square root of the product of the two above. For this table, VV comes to 1.3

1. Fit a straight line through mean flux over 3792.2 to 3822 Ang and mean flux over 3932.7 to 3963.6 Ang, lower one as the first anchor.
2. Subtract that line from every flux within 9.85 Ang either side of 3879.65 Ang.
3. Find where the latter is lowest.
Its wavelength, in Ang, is 3888.59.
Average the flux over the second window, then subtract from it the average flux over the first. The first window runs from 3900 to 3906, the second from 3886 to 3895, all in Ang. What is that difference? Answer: -5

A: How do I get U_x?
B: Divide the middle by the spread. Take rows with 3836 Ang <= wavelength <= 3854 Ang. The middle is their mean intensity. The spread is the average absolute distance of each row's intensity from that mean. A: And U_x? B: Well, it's 6.7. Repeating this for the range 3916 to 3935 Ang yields 6.5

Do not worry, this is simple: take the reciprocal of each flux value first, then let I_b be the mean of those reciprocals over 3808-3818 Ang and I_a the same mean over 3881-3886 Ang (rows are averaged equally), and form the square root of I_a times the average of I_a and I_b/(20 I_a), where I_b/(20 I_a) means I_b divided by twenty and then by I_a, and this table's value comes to 0.055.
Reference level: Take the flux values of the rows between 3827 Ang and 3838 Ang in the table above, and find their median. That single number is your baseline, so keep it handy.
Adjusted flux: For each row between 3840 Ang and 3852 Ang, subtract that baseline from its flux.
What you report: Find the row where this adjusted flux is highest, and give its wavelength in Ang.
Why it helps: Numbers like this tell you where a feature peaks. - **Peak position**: 3851.16 Ang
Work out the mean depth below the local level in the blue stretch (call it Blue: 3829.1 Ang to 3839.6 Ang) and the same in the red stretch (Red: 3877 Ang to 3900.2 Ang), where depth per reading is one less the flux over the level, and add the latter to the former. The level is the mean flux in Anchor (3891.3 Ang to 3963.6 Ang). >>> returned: 0.6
